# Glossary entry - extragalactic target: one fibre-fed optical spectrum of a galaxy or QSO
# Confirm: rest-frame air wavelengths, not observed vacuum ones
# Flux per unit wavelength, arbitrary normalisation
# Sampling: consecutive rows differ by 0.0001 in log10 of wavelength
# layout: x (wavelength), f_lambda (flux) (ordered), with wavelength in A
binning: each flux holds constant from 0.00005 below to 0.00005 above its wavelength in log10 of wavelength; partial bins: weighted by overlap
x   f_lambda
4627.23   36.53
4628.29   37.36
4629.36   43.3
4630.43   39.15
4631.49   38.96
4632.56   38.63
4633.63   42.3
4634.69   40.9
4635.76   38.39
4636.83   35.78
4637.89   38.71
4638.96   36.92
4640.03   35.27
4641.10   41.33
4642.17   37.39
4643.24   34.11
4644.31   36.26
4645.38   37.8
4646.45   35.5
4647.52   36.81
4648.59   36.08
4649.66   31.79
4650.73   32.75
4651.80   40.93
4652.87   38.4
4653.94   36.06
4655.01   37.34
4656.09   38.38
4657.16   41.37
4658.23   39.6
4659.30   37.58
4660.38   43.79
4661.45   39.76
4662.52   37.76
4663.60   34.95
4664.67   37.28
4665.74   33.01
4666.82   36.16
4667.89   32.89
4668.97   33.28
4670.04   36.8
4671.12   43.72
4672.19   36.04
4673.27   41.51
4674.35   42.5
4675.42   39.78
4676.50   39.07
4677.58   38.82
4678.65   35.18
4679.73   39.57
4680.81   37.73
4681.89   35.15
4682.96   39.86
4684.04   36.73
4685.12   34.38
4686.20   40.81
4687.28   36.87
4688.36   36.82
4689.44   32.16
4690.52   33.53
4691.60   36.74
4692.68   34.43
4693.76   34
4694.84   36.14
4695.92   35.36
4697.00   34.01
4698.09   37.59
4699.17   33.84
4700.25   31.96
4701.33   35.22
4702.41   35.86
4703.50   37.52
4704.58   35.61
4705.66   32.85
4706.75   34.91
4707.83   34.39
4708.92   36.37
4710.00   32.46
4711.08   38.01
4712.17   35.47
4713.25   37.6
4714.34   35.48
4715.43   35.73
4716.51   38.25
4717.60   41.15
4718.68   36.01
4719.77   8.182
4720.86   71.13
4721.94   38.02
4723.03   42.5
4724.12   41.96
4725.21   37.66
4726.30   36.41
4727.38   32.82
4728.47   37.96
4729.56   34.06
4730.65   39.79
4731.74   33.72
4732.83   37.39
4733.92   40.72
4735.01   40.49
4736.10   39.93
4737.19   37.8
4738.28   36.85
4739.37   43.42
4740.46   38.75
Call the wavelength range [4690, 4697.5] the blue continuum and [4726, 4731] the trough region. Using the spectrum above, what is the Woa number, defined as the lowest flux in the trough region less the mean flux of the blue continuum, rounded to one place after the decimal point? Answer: -2.1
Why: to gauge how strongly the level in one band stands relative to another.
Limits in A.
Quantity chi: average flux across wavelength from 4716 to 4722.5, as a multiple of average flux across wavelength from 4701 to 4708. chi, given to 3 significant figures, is 1.10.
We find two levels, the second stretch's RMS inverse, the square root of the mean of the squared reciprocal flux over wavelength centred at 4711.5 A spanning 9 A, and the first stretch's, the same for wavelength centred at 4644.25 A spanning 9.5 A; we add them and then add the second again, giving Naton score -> 0.084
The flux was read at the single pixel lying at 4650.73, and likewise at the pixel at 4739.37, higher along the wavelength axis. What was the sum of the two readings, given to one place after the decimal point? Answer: 76.2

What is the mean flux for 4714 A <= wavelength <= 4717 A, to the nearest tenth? 36.5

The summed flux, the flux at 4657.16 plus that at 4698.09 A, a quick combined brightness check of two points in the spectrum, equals 79.0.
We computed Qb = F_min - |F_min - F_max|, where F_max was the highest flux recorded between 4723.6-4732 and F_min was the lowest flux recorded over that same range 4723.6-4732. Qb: 23.7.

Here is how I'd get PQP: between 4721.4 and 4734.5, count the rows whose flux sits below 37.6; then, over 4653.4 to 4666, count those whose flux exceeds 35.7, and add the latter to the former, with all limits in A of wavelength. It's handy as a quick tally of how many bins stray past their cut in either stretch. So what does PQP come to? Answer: 15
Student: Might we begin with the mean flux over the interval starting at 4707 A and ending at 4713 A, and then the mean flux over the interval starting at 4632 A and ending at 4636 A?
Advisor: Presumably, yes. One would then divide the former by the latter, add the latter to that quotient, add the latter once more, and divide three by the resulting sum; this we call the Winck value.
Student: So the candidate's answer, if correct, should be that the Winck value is 0.0370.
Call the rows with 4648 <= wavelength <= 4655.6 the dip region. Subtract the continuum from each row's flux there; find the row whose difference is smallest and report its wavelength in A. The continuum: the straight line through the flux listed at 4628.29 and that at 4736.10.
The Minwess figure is 4649.66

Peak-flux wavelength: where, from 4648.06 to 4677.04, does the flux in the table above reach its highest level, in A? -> 4660.38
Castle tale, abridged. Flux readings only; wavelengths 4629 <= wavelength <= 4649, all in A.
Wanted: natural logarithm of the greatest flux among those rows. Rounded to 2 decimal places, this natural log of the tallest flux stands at 3.77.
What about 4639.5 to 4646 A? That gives 3.72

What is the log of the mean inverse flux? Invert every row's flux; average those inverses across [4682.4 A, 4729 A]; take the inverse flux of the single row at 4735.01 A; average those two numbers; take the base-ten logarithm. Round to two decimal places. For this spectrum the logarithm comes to -1.57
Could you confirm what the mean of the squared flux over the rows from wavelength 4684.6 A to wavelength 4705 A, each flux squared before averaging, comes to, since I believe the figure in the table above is 1258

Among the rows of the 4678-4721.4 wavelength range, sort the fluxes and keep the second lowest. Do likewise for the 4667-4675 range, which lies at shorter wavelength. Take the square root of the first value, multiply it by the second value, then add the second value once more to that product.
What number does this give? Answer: 221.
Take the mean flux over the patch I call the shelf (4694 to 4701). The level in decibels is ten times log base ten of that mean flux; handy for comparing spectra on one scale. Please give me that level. 15.4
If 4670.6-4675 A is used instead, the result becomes 16.1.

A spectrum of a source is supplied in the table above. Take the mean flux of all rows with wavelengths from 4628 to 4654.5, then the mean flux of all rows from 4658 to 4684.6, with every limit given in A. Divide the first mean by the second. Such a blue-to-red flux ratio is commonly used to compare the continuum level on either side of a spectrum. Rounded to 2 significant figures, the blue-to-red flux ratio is 0.99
